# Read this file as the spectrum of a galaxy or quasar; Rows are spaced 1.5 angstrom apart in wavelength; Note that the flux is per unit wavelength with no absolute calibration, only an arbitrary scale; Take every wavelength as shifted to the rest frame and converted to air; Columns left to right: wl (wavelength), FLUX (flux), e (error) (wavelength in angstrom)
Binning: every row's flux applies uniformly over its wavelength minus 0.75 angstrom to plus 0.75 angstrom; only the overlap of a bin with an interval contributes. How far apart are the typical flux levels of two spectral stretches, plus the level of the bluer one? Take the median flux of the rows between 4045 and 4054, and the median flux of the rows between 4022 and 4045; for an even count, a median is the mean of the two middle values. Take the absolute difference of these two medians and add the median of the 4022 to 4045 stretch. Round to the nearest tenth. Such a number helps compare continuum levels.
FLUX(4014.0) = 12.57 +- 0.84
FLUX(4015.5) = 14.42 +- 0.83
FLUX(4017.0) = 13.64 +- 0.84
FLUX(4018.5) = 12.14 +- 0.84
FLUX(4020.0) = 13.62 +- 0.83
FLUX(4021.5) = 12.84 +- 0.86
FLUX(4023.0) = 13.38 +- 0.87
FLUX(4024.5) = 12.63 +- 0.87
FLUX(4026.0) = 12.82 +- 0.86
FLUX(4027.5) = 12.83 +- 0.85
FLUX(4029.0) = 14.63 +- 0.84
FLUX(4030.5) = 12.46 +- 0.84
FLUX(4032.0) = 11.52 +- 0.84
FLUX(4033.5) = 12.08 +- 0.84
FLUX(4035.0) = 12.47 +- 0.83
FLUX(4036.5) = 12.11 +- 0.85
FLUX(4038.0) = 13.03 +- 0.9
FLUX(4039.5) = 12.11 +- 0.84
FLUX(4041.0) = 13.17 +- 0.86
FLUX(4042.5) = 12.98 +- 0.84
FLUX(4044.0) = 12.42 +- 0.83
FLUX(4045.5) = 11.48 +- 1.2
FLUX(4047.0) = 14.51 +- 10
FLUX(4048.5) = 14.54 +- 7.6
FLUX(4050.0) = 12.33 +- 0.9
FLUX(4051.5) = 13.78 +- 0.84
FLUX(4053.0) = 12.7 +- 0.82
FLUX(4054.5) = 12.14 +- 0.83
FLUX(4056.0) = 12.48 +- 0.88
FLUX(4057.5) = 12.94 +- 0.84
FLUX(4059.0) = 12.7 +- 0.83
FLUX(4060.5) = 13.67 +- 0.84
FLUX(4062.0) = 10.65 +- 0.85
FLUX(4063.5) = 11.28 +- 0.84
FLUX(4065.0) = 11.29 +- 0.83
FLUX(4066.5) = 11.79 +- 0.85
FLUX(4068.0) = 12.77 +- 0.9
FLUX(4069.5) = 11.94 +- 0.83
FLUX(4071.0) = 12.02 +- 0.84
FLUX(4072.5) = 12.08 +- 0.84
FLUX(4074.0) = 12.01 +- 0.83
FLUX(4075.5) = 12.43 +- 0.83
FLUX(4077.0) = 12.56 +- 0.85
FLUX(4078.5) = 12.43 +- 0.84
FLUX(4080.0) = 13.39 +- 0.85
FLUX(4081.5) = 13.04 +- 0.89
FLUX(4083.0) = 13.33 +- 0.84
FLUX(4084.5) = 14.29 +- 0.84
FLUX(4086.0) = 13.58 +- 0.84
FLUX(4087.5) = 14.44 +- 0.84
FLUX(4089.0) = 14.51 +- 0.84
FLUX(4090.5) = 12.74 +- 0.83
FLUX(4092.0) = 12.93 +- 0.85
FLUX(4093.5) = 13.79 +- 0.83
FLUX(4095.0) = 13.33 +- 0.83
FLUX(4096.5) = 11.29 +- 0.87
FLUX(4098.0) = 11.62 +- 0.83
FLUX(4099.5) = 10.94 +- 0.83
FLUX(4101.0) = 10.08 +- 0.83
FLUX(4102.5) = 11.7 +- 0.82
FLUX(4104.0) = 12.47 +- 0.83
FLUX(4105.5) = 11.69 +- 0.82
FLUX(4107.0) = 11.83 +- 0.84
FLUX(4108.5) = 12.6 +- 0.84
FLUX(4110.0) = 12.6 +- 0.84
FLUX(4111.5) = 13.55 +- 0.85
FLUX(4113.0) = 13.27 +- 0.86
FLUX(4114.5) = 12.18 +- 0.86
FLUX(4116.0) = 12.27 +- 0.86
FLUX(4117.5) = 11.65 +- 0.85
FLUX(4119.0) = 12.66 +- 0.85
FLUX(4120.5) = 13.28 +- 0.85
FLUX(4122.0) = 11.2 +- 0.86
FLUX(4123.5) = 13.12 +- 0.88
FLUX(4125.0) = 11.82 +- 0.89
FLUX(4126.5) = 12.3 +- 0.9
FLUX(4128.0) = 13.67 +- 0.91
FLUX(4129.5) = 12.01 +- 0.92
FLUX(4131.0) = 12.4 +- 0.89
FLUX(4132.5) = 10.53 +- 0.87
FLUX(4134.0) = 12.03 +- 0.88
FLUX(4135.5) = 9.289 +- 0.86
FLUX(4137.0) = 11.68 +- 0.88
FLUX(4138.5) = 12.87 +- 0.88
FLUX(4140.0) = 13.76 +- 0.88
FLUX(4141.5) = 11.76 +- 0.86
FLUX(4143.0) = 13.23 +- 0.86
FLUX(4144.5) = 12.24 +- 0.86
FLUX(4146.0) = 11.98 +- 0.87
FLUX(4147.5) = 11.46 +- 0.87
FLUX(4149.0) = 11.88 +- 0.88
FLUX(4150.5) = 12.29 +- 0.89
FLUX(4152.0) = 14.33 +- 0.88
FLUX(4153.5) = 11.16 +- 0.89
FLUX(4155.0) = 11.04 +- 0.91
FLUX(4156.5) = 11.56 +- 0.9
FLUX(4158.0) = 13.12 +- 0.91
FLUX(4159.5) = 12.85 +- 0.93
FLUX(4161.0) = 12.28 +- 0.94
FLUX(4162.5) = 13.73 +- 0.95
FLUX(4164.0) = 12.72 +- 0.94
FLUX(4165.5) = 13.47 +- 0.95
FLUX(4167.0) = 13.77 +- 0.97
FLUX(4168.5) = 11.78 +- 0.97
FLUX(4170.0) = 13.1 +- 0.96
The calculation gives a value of 13.2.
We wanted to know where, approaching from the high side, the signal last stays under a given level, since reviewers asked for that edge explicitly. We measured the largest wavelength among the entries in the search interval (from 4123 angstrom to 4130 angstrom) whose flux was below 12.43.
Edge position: 4129.5 angstrom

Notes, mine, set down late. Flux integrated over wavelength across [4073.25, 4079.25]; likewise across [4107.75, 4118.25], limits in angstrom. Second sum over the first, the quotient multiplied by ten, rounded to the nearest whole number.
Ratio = 18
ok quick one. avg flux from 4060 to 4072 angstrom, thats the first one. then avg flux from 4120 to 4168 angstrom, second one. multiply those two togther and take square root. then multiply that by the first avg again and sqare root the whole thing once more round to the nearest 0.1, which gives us 12.0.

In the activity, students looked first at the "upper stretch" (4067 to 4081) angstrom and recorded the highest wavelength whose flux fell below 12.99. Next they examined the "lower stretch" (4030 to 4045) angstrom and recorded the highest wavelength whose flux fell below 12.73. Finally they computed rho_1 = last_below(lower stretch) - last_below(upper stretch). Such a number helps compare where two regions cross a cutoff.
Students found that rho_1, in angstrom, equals -34.5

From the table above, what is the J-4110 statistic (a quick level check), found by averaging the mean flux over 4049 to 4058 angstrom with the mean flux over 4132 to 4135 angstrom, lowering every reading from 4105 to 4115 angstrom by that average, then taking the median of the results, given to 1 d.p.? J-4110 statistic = 0.6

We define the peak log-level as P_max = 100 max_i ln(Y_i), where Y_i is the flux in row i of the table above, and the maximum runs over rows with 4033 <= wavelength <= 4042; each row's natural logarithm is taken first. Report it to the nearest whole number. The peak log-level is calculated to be 258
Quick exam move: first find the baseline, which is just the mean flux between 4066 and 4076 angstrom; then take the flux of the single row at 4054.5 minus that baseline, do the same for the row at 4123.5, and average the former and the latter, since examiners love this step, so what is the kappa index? 0.48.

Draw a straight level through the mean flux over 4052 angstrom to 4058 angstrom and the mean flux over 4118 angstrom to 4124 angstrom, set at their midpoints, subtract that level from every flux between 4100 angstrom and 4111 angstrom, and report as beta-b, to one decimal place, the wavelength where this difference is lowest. 4101.0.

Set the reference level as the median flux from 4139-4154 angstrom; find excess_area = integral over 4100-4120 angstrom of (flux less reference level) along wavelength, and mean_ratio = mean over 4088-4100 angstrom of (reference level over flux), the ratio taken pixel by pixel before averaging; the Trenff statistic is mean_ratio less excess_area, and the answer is -1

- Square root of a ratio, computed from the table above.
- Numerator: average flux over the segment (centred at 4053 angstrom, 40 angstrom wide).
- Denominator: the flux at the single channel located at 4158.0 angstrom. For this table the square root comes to 0.98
